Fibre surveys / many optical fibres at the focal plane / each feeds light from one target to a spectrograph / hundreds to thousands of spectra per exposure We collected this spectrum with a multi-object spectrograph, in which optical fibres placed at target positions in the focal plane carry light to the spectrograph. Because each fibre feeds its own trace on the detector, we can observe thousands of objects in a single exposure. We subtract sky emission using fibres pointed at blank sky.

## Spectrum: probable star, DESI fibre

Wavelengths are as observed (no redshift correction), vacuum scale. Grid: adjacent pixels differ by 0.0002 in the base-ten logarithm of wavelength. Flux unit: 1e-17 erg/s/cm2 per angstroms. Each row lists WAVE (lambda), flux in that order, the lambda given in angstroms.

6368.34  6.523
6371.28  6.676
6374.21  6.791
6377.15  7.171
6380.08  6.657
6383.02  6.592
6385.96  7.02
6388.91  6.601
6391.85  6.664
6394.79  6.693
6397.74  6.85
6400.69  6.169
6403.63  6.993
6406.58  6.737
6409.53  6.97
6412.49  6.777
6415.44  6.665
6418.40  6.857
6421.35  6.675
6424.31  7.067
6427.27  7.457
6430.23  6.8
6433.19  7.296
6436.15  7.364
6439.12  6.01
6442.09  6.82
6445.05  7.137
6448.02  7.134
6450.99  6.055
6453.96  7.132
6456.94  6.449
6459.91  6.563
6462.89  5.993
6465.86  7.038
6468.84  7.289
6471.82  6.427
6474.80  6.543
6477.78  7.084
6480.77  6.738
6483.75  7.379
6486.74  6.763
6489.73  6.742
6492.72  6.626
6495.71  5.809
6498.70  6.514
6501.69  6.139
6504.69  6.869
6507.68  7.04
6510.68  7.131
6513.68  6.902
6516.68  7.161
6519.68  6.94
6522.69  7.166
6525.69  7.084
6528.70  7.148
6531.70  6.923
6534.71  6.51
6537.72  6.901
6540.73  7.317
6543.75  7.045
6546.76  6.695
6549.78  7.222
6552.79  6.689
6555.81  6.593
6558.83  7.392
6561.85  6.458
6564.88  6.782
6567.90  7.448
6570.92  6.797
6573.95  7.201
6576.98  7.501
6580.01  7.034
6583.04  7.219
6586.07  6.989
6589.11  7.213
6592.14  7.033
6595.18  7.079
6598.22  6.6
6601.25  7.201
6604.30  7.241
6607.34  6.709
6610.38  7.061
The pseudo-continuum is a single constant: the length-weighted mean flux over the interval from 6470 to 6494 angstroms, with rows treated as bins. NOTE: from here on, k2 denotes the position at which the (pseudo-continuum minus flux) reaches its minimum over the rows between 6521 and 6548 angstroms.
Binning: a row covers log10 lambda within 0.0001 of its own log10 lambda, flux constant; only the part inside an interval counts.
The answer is 6540.73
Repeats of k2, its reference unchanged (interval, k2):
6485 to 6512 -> 6510.68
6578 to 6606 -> 6604.30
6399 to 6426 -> 6424.31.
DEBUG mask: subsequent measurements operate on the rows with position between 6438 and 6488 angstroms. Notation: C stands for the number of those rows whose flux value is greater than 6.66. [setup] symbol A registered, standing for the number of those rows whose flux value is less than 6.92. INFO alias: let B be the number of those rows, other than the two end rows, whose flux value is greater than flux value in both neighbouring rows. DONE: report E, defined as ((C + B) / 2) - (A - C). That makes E 8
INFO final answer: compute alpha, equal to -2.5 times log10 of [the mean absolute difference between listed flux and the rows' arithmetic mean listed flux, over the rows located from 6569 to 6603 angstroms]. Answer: 1.9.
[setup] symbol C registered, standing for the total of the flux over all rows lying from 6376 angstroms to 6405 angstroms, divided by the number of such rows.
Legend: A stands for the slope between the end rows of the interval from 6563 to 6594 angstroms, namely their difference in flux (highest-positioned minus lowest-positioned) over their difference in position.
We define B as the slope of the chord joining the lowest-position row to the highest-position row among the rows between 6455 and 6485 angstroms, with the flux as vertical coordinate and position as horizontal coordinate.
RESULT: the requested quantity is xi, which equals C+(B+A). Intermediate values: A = 0.009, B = 0.035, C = 6.74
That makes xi 6.78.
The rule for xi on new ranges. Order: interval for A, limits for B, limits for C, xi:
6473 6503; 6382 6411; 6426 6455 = 6.92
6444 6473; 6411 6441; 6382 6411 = 6.67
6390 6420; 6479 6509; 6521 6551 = 7.02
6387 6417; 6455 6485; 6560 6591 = 7.10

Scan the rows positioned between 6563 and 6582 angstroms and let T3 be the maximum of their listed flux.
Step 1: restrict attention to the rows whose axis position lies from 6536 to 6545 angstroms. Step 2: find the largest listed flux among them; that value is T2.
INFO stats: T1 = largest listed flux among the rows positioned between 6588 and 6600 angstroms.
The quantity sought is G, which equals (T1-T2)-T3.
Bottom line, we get -7.6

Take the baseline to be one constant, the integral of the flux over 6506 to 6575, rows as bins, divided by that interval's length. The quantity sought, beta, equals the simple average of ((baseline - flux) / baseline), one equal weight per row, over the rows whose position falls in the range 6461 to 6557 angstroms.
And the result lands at 0.022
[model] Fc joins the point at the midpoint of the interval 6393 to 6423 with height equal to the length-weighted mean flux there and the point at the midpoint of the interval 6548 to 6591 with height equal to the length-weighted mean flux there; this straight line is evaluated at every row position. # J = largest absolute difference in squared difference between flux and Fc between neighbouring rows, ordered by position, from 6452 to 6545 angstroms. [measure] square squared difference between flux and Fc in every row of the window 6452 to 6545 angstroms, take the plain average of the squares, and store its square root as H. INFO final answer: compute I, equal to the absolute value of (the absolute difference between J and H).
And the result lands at 0.83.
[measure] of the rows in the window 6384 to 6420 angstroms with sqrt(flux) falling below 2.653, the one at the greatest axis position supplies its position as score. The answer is 6418.40 angstroms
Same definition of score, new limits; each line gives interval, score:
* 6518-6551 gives 6546.76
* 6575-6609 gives 6607.34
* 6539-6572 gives 6570.92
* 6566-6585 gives 6580.01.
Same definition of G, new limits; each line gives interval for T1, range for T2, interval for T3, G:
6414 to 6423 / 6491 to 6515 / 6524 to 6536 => -7.4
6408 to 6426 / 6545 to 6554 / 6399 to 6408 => -7.1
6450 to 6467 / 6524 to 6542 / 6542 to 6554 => -7.4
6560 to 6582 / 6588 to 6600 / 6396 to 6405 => -6.7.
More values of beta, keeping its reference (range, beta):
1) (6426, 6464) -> 0.028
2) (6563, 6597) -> -0.020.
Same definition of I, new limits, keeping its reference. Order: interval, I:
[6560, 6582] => 0.10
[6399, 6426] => 0.13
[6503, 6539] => 0.15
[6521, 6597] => 0.15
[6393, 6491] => 0.44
